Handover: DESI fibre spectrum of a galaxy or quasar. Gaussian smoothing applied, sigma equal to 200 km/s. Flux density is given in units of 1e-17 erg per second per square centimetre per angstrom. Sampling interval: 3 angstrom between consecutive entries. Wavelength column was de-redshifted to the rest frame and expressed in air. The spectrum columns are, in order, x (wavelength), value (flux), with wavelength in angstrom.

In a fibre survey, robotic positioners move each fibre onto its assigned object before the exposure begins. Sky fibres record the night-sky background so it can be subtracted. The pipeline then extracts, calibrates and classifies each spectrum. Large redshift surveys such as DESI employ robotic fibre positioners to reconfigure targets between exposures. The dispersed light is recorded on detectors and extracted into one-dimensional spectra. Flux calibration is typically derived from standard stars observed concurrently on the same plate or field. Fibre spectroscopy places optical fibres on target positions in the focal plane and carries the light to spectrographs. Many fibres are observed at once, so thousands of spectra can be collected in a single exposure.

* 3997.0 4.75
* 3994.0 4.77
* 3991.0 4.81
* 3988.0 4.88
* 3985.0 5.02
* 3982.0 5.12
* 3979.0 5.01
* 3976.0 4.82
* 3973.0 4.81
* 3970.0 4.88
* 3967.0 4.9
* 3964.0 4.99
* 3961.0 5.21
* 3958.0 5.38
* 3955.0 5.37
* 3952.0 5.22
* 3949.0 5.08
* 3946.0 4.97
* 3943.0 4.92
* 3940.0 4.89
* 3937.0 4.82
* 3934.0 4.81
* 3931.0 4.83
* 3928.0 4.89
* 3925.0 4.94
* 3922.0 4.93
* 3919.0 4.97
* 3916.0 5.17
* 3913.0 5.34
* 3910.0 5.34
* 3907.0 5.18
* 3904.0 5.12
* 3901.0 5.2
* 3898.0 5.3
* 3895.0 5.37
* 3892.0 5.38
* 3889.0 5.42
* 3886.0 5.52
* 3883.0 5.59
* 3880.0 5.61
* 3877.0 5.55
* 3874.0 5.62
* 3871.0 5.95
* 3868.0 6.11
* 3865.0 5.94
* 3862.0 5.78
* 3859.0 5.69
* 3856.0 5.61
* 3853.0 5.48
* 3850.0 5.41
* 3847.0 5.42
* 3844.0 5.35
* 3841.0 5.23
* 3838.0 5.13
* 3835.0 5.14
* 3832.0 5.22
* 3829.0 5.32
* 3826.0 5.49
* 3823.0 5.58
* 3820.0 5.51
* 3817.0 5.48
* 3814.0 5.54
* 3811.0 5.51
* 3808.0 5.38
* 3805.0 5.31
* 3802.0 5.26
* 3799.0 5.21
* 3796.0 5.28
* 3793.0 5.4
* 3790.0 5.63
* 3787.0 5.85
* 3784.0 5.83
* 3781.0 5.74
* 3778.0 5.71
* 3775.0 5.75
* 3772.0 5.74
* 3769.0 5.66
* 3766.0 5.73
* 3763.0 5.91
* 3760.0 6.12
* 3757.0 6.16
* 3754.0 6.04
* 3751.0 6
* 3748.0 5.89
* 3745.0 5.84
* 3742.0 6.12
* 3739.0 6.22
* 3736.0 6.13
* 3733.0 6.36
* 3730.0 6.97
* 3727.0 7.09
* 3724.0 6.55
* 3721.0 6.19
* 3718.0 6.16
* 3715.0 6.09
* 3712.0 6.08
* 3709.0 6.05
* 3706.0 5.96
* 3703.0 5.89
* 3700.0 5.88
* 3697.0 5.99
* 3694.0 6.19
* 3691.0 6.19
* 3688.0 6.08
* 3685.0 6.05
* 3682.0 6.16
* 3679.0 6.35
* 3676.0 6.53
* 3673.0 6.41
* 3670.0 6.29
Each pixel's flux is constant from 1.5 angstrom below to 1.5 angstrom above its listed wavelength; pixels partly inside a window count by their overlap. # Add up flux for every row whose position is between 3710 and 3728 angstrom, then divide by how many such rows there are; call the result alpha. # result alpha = 6.4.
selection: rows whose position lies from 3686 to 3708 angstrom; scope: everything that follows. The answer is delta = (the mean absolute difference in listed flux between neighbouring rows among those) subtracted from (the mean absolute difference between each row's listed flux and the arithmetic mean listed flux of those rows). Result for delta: 0.026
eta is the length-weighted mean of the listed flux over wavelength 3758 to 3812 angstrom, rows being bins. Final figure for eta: 5.62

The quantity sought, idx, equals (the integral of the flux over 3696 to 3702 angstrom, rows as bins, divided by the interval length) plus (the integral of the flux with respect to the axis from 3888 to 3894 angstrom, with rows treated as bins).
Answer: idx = 38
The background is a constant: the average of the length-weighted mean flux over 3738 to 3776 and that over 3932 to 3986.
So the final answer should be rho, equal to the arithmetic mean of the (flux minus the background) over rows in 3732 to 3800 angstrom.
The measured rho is 0.4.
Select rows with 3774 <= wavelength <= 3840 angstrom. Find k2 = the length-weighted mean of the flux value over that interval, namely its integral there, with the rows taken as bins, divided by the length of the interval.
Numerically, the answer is 5.5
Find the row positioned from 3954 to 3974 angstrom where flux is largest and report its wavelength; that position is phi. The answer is 3958.0 angstrom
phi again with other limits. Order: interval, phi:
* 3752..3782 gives 3757.0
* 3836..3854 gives 3853.0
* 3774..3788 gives 3787.0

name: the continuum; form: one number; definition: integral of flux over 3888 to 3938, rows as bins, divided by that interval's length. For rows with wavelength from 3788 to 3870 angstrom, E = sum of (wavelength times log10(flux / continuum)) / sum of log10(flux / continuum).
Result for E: 3836.1 angstrom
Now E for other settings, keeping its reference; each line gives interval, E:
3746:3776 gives 3760.3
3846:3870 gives 3860.2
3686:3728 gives 3709.3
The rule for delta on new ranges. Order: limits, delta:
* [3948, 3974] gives 0.071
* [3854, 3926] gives 0.160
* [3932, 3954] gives 0.044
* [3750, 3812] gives 0.140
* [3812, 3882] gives 0.087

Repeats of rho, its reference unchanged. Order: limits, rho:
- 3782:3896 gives 0.0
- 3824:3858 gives -0.1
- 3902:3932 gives -0.4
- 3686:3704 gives 0.6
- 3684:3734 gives 0.7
